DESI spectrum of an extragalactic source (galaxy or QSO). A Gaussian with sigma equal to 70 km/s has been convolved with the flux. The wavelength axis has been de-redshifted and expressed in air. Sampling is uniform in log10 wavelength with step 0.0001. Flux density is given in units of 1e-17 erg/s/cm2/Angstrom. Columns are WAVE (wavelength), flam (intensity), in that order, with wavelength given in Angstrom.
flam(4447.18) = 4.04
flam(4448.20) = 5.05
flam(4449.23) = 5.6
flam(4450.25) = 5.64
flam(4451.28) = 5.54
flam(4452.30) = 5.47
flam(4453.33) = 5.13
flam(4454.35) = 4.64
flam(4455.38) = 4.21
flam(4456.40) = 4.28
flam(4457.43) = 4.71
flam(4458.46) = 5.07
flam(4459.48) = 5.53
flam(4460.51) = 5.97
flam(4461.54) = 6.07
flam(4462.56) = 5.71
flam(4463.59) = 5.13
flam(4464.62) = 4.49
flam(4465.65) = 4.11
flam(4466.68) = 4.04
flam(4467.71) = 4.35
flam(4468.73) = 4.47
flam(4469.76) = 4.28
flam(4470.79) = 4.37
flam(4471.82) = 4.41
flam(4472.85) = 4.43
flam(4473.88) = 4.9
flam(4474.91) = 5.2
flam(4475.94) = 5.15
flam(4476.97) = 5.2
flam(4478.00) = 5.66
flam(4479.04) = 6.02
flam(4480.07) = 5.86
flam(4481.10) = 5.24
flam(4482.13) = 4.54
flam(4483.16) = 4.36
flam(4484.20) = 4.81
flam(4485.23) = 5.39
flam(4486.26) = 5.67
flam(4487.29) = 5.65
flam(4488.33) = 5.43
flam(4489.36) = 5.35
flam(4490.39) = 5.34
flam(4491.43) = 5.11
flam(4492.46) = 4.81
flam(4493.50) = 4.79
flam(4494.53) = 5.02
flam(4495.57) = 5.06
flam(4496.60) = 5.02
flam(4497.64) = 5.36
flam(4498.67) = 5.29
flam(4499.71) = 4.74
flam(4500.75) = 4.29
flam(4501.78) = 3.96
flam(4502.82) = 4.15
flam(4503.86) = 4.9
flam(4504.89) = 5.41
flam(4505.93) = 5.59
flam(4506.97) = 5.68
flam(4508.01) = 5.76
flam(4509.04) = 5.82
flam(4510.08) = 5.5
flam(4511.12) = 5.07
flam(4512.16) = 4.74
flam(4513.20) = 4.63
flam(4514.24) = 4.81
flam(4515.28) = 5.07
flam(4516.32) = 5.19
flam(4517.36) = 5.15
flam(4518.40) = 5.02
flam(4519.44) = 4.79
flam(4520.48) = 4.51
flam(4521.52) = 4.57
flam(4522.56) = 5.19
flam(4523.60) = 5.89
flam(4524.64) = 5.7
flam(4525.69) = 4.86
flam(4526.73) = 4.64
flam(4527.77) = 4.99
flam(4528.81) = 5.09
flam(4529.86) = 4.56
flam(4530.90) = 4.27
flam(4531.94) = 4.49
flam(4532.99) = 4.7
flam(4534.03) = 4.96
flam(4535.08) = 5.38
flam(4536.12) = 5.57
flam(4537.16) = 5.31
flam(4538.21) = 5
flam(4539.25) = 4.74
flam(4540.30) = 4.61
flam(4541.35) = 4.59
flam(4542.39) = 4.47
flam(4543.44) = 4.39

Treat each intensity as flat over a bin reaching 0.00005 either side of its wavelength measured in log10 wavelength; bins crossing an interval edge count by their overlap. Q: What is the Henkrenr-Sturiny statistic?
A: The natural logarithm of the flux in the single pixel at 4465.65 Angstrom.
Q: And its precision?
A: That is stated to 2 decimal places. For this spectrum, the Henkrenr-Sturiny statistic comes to 1.41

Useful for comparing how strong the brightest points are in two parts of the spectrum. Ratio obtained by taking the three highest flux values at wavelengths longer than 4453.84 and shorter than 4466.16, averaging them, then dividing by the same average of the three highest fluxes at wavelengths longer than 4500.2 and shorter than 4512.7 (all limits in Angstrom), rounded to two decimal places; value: 1.03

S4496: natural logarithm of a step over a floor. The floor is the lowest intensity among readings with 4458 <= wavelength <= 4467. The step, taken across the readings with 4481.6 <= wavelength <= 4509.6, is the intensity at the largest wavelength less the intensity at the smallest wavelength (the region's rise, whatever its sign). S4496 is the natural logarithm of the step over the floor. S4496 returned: -1.1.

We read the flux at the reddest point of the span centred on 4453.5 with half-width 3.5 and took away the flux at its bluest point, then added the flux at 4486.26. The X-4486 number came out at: 4.3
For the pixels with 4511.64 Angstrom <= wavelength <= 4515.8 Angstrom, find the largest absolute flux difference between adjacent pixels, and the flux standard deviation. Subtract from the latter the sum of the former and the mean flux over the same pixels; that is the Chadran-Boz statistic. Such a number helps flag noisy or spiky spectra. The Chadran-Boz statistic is -4.9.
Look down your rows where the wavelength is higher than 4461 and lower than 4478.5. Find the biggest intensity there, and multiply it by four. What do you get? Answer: 24.28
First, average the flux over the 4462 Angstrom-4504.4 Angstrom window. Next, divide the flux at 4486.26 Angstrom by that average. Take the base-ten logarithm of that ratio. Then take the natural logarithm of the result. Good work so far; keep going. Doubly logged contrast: -2.8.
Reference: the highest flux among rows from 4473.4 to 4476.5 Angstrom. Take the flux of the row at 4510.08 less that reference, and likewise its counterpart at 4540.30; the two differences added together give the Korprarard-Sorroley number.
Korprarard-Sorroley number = -0.3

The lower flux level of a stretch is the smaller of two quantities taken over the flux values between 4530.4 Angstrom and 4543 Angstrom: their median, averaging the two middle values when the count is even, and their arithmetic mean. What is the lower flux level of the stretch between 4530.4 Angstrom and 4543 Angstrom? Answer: 4.72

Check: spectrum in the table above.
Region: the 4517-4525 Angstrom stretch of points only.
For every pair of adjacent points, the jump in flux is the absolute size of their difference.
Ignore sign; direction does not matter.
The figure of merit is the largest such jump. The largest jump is 0.70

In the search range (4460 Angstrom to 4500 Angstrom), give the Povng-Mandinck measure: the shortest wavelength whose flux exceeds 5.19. 4460.51 Angstrom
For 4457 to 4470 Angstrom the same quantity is 4459.48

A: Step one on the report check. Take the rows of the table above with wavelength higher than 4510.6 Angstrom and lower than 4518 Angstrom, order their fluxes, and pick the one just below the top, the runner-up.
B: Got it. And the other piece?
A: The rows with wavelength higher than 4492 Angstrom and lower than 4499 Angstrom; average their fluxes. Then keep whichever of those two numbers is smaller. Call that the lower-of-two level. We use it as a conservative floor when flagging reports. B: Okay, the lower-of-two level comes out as 5.0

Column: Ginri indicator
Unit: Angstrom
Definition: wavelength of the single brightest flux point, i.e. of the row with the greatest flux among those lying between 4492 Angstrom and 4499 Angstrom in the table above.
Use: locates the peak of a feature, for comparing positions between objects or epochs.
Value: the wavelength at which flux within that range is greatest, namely 4497.64 Angstrom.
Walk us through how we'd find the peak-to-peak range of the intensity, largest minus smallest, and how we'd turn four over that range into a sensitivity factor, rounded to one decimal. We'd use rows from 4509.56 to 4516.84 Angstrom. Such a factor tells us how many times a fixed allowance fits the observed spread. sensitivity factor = 4.6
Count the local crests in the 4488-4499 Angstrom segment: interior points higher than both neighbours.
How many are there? 2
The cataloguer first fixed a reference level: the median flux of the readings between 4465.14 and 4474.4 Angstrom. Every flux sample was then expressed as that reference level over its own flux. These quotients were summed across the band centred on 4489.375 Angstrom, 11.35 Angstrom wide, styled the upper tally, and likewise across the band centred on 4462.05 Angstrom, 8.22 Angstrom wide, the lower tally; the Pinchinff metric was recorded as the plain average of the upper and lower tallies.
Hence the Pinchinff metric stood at 8.0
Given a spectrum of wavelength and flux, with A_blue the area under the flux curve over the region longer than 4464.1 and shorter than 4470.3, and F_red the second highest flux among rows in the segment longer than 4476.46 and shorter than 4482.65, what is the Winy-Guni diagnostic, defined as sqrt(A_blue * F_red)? 12.5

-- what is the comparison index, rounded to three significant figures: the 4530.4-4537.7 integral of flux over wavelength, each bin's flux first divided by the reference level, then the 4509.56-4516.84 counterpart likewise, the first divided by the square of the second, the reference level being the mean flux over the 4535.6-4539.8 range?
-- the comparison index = 0.141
